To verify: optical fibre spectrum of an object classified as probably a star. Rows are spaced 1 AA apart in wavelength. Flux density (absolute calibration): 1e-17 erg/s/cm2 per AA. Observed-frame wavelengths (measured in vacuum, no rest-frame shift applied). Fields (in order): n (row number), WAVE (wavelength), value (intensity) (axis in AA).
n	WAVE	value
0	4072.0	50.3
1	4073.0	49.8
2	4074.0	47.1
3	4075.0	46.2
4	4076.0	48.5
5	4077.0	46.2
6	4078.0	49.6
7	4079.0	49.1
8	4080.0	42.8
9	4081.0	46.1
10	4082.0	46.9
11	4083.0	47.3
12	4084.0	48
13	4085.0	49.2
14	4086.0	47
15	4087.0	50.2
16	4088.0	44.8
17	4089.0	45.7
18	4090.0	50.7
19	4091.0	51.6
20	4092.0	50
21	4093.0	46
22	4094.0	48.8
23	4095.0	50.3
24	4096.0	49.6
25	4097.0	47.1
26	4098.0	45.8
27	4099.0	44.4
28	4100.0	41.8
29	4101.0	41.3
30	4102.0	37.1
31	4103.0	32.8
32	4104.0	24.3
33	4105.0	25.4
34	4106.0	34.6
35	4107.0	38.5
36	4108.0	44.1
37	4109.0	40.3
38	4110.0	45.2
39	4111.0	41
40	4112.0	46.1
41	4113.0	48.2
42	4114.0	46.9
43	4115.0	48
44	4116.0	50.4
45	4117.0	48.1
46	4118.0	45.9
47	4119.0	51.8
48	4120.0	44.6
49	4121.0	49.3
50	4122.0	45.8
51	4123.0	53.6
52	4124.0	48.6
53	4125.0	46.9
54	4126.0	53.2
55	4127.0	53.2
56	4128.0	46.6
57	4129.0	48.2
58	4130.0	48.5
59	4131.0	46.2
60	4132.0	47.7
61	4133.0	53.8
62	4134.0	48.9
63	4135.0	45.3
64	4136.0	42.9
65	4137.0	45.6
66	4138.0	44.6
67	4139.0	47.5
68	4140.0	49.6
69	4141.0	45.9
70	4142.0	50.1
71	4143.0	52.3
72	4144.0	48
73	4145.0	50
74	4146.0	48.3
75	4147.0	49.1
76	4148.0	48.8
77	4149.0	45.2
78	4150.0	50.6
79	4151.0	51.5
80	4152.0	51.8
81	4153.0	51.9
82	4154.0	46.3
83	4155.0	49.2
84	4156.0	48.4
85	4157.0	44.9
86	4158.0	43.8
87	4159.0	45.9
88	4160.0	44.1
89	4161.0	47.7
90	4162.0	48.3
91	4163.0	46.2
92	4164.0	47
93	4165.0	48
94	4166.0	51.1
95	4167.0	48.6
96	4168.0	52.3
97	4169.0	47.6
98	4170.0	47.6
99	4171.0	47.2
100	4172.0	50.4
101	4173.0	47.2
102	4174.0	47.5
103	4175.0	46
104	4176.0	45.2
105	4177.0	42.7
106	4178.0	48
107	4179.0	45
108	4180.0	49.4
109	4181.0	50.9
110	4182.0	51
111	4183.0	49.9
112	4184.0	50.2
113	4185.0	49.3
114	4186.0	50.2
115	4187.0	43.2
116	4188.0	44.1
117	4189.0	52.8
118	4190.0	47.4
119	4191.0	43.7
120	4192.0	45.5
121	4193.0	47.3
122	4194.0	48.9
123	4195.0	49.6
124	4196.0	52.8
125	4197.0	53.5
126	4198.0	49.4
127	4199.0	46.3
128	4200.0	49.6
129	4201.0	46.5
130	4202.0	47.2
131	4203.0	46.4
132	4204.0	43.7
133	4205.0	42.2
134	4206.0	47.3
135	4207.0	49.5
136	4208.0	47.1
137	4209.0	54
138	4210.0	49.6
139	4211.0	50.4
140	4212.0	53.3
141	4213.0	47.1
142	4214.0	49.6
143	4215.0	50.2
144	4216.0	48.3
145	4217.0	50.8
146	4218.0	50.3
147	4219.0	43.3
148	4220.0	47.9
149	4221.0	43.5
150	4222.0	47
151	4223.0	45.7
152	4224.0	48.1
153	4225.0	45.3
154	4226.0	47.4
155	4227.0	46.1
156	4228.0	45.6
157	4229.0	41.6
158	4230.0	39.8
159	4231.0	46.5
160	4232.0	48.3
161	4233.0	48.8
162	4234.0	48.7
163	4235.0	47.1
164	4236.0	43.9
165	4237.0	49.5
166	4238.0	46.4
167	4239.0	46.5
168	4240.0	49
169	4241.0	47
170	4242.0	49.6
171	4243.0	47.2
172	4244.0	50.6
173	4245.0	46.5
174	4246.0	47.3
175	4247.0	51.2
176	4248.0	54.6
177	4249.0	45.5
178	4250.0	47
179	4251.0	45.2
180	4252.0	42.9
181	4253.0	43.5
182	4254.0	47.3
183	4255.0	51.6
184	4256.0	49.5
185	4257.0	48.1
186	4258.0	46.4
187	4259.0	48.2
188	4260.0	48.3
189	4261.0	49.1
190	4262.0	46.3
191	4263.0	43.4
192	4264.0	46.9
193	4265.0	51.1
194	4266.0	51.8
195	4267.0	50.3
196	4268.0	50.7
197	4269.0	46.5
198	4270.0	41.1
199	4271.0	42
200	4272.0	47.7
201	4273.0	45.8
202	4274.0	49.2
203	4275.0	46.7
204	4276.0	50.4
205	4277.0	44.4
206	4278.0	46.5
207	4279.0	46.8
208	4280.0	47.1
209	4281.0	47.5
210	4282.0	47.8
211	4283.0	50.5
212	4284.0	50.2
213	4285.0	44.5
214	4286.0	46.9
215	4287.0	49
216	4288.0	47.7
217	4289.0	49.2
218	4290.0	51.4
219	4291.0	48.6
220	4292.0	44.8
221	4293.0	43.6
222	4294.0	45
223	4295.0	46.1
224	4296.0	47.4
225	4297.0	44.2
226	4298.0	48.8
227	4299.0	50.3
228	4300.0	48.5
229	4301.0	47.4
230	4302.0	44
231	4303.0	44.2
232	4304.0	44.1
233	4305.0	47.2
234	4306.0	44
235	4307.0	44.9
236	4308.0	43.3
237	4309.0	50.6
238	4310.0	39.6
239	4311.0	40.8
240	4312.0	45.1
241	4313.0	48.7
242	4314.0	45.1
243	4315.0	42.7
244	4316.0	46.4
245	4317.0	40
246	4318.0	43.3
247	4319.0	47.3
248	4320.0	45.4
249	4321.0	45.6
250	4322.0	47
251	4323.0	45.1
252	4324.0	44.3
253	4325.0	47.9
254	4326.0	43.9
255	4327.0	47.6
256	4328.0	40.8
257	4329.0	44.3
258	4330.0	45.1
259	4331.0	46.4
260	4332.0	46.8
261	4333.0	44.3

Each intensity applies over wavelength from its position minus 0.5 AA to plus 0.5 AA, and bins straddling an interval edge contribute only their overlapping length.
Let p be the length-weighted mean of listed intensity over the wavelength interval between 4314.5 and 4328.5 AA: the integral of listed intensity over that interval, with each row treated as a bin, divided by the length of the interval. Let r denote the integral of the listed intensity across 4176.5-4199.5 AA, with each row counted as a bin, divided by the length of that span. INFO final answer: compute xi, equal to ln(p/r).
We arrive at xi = -0.075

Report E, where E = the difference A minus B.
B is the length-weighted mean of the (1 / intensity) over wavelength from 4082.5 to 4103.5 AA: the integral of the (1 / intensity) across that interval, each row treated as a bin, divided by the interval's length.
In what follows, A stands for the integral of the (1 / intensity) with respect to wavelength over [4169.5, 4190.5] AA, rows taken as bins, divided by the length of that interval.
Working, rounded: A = 0.0210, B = 0.0219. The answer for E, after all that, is -0.0010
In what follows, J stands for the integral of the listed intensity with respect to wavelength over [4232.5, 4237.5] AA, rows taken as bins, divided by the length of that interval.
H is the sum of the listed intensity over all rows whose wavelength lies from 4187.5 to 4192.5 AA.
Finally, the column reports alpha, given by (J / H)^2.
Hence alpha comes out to 0.042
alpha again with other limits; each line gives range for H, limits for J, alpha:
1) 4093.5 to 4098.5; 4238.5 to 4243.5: 0.039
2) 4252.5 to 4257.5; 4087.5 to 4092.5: 0.041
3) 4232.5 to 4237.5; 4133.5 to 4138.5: 0.036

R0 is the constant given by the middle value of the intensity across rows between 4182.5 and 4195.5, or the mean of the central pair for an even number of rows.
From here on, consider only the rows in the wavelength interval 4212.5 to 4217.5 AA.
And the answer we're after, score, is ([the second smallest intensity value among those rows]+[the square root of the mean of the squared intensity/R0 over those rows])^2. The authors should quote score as 2431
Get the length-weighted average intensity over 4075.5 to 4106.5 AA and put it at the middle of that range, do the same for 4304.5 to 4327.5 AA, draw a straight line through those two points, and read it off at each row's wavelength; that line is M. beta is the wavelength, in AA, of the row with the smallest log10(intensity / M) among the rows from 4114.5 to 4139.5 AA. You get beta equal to 4136.0 AA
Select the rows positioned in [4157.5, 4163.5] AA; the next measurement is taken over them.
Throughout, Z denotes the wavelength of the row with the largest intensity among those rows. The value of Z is 4162.0 AA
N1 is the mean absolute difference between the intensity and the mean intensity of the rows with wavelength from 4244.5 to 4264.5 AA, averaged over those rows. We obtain 2.1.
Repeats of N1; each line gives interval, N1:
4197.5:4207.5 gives 1.8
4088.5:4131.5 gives 4.6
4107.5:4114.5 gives 2.4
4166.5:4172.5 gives 1.6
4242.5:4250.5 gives 2.5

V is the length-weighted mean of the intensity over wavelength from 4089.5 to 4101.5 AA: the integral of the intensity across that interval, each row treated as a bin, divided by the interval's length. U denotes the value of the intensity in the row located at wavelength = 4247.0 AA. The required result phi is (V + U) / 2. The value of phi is 49.2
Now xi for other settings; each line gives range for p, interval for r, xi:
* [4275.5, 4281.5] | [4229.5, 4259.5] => -0.007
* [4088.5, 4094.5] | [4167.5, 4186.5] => 0.010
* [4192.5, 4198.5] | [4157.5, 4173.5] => 0.052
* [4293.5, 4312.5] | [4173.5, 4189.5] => -0.049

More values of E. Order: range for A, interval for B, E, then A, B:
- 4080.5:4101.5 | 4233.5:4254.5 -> 0.0001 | 0.0212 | 0.0211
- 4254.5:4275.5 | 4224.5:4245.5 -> -0.0004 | 0.0211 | 0.0215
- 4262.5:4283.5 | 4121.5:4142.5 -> 0.0004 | 0.0212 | 0.0208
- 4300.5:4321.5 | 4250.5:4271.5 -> 0.0011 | 0.0224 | 0.0213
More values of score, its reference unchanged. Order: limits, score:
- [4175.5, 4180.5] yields 2111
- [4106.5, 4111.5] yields 1694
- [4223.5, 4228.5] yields 2167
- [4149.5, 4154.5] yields 2666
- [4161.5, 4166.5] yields 2303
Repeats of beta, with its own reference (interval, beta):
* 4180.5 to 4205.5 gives 4205.0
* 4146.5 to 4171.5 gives 4158.0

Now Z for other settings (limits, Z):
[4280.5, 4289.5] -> 4283.0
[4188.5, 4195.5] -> 4189.0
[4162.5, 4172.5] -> 4168.0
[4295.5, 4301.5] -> 4299.0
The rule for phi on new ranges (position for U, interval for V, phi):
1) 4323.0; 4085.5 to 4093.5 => 46.7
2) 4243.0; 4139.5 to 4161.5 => 47.8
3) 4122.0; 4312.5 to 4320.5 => 45.3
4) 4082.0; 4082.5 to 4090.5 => 47.4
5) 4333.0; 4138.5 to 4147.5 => 46.6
